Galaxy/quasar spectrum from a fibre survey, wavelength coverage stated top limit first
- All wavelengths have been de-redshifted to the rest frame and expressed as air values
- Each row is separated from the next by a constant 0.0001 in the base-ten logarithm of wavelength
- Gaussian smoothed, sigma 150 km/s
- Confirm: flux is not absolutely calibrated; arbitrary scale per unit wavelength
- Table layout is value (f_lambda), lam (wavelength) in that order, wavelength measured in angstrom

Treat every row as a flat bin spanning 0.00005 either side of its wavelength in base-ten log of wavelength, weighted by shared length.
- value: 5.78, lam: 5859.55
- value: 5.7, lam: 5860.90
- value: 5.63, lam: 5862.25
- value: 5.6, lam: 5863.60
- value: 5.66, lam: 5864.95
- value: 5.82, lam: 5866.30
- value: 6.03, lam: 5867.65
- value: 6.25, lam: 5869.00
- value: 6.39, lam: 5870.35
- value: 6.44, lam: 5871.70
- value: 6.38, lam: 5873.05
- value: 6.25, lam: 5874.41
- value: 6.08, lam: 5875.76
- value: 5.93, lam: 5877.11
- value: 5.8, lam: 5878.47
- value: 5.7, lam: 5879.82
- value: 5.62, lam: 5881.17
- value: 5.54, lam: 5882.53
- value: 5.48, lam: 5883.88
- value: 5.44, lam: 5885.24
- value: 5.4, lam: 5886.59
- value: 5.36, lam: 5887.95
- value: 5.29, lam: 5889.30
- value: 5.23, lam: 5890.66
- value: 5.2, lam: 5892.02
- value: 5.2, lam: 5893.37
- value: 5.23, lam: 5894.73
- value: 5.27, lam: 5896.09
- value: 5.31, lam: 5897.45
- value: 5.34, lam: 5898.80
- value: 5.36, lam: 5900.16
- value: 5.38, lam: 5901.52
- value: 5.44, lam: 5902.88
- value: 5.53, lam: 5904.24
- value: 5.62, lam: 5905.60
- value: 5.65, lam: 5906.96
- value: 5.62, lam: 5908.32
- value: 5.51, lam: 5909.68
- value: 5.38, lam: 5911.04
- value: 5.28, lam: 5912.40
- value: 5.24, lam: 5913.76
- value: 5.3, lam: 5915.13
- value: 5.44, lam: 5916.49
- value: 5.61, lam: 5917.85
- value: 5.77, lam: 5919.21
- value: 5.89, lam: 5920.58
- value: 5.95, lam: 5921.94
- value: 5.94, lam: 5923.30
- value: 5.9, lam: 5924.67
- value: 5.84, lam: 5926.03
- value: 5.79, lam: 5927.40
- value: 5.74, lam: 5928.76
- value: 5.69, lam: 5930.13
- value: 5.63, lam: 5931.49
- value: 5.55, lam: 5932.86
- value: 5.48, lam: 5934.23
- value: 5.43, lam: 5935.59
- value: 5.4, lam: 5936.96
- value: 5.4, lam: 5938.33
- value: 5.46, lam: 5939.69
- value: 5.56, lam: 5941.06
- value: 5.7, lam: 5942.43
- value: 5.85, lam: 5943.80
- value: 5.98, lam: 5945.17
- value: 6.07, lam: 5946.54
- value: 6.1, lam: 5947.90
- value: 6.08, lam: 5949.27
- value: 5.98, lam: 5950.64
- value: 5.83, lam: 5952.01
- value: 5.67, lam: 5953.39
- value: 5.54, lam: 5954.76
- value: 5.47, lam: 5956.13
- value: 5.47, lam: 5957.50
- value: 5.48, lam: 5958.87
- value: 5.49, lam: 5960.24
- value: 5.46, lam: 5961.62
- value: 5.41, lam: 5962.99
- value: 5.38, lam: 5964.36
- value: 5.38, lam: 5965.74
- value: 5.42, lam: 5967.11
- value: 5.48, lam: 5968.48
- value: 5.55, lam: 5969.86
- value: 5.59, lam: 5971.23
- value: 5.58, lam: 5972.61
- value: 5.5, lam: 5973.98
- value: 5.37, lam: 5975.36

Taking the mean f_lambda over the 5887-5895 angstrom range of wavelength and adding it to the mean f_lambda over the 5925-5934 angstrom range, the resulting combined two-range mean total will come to 11.0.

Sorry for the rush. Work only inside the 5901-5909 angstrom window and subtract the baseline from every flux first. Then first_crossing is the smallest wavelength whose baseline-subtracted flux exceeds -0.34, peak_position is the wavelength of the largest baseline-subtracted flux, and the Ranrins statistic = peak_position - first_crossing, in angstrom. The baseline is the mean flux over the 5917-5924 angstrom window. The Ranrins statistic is 2.7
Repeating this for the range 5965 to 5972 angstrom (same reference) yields 1.4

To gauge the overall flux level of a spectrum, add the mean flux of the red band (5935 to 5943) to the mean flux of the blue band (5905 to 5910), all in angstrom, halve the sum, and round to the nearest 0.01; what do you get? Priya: 5.55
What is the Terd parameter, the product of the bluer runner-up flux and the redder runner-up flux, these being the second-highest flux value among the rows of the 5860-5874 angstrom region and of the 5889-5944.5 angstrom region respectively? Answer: 38.0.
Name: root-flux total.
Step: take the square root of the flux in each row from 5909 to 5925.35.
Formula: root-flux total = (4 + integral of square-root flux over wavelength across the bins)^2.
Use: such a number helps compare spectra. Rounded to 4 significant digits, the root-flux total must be 1822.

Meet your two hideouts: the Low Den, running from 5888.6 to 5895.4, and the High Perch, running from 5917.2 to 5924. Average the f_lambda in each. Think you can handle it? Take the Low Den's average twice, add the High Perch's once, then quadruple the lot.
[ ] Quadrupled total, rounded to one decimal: 65.2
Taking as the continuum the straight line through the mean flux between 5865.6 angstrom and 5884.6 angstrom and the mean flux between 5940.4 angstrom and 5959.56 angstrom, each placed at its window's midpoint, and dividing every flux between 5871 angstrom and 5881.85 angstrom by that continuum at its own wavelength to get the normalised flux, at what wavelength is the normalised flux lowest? 5881.17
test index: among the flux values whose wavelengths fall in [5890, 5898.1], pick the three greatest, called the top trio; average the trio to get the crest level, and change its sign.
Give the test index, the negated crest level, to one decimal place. -5.3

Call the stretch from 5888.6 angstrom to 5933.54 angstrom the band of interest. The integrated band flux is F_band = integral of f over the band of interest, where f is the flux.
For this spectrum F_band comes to 248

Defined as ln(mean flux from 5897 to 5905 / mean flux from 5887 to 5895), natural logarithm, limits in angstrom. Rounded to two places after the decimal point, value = 0.03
